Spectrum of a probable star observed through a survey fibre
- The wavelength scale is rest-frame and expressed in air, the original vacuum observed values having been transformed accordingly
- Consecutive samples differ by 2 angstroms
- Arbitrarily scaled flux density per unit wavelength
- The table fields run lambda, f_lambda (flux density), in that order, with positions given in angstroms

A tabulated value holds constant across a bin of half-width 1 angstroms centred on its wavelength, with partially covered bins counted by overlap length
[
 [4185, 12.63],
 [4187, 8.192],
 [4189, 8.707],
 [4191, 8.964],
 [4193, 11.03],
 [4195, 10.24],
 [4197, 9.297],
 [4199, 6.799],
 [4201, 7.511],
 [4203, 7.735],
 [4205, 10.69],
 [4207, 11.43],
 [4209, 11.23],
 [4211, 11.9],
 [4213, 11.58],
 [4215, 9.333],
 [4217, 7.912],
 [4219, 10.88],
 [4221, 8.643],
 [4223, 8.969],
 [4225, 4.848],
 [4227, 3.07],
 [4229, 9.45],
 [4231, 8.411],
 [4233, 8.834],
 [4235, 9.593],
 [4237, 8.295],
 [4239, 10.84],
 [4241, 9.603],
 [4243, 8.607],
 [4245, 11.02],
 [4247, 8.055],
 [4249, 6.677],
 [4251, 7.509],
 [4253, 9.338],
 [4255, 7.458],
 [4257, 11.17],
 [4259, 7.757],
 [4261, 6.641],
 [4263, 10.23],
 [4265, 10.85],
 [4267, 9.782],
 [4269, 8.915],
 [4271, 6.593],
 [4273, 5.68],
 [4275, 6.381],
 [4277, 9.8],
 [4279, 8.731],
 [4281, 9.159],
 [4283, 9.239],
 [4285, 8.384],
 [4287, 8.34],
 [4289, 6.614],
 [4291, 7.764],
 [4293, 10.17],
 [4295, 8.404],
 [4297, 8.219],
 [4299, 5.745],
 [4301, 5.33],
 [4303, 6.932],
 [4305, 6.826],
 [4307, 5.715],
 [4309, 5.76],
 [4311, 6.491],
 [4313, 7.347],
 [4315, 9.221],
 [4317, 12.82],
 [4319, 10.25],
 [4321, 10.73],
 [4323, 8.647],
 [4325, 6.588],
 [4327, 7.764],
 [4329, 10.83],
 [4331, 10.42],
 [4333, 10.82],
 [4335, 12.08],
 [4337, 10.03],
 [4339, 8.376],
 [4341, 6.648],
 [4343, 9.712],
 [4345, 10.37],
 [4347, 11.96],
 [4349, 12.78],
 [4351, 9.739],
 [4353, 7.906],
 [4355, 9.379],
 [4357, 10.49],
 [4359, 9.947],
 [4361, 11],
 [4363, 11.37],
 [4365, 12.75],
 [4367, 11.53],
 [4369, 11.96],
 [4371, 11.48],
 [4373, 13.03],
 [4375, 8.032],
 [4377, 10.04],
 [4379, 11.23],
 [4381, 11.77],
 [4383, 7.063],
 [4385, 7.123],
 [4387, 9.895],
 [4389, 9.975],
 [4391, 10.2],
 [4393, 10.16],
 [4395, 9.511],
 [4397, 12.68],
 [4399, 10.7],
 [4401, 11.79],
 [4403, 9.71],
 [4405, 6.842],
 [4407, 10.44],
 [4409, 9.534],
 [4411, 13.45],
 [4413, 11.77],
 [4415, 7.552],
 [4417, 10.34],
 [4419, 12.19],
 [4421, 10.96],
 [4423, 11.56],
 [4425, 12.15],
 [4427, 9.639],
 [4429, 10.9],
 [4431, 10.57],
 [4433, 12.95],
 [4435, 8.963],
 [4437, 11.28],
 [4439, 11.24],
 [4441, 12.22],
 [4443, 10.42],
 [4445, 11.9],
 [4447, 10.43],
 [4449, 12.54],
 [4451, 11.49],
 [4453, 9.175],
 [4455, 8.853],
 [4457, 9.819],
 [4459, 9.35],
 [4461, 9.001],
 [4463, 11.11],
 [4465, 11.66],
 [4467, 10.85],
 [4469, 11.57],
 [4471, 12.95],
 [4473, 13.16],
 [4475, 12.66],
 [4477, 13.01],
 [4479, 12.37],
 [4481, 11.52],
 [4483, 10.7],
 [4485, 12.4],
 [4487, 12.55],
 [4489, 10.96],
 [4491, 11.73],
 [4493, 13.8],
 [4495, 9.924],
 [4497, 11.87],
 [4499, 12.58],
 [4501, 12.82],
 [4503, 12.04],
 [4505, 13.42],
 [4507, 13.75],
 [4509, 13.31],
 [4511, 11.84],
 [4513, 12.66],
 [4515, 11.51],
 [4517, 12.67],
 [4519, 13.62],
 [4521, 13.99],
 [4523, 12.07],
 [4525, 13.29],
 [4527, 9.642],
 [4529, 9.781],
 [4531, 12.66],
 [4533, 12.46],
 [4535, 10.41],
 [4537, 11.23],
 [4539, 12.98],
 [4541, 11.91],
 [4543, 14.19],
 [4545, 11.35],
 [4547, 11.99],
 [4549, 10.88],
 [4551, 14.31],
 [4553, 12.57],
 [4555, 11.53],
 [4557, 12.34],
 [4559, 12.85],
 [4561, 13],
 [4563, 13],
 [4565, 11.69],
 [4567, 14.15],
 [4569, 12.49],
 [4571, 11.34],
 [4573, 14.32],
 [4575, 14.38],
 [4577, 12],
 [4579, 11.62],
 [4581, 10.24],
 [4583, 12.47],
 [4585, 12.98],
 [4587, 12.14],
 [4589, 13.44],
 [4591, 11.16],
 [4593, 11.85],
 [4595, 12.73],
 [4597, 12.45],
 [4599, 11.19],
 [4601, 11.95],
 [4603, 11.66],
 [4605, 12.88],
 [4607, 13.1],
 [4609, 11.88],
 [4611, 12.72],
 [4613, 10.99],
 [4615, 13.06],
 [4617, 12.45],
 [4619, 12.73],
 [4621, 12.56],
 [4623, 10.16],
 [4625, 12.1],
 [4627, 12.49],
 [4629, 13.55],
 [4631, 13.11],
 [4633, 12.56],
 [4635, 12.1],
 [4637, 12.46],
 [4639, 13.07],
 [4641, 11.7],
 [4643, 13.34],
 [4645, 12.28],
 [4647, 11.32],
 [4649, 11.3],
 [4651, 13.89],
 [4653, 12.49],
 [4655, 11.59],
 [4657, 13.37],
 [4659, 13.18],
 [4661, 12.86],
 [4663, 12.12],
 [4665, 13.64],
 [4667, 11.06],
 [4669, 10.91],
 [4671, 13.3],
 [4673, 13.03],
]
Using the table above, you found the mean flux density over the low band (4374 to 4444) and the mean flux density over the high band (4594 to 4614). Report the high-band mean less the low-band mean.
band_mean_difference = 1.7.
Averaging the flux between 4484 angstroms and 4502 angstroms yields 12.1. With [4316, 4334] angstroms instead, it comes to 9.9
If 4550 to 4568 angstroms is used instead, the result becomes 12.8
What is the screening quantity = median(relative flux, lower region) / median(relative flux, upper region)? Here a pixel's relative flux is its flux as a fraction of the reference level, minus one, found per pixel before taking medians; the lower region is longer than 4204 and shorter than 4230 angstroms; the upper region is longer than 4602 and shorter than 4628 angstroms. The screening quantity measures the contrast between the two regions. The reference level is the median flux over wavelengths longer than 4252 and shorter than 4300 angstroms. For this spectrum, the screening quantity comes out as 0.3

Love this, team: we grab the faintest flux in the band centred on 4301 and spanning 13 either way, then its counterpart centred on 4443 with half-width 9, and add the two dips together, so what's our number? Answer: 14.3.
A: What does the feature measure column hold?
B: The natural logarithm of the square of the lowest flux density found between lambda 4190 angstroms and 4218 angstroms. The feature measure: 3.83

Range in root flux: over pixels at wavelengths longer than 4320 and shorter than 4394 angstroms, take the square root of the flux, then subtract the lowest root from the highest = 1.04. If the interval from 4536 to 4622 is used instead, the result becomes 0.59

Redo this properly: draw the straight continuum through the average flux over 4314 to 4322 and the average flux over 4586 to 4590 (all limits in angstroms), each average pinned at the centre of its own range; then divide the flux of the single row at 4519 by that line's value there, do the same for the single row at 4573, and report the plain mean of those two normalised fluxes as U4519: 1.12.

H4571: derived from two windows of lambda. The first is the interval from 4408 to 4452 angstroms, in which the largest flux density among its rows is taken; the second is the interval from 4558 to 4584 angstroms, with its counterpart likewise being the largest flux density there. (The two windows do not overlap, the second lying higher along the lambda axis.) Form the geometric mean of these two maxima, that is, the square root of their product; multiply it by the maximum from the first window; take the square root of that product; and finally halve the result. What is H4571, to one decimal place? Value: 6.8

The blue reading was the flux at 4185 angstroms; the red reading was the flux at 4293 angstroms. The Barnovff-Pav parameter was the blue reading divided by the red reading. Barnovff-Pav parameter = 1.2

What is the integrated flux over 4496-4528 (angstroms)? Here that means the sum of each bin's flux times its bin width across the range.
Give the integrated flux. 402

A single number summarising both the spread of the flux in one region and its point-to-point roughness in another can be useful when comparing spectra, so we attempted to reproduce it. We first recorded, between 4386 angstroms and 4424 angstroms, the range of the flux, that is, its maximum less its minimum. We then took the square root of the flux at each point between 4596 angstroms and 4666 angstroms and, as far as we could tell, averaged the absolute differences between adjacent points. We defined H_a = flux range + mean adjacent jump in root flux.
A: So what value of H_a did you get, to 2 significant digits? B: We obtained 6.7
